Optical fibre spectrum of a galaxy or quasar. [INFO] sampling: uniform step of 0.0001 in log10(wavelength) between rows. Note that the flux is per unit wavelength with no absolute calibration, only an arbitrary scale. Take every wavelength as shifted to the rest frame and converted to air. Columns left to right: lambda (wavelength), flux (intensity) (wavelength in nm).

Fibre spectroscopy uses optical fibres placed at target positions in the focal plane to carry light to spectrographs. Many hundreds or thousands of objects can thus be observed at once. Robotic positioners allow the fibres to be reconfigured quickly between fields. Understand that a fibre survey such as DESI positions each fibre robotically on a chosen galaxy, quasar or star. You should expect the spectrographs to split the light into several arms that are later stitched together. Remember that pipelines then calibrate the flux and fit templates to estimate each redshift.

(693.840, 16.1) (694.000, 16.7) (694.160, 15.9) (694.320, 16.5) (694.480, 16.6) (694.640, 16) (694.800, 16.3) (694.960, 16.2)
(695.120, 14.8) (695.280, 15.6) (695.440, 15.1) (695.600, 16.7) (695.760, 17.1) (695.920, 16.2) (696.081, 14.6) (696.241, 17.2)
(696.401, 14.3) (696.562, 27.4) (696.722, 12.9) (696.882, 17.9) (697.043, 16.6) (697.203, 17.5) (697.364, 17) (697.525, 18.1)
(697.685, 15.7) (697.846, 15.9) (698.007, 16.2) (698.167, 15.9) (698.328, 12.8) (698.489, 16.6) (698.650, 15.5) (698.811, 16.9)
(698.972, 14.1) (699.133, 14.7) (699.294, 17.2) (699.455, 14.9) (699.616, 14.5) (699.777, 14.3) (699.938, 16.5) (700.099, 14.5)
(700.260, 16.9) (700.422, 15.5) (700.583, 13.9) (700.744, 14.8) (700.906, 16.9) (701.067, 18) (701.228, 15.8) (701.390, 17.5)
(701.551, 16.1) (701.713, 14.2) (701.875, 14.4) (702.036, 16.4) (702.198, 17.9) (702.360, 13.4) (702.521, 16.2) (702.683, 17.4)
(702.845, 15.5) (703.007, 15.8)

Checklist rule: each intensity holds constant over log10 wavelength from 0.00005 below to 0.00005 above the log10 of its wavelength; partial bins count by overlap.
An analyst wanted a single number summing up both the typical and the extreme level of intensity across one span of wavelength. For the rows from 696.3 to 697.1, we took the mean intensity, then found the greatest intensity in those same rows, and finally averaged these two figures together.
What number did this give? 22.6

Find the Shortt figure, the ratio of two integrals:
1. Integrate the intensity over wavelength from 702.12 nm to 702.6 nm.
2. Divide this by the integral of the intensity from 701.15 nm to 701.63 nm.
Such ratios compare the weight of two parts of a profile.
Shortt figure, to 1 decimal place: 1.0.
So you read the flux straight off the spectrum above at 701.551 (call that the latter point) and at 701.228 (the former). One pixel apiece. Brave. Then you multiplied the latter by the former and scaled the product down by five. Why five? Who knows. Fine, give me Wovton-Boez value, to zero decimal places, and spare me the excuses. 51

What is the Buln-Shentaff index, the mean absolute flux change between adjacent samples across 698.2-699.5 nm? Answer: 2.1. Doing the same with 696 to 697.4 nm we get 5.1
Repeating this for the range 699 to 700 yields 1.5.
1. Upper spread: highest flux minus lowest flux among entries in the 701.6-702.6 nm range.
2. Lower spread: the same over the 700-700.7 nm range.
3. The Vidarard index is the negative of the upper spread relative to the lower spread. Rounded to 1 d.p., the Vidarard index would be -1.5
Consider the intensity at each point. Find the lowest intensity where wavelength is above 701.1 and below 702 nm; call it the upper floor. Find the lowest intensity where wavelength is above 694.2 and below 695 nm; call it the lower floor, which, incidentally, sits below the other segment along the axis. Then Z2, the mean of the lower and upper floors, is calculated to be 15.1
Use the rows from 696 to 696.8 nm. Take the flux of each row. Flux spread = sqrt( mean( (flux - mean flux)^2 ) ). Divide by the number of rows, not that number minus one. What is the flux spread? 5.2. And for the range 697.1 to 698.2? 0.9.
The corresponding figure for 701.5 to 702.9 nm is 1.4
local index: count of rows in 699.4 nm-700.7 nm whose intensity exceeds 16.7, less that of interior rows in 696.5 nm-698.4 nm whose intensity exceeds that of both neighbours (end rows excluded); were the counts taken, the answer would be -3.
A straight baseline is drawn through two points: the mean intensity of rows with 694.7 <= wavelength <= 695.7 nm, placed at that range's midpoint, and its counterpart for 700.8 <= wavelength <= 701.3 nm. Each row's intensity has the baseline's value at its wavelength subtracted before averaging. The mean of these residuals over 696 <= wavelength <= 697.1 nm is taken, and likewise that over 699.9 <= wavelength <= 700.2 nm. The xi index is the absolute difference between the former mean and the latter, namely 2.4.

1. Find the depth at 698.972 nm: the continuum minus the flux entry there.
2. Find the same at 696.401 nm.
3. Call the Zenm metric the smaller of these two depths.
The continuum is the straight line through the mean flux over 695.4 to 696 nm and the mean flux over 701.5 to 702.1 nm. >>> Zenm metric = 1.6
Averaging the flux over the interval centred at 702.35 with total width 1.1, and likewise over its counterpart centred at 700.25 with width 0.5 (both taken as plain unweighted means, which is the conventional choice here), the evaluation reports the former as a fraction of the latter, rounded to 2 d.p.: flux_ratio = 1.02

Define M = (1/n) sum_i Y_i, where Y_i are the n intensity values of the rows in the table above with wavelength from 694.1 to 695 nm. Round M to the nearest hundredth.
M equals 16.25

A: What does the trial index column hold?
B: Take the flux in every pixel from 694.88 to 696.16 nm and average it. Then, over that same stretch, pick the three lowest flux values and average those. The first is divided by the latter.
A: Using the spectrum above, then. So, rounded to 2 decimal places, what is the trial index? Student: 1.06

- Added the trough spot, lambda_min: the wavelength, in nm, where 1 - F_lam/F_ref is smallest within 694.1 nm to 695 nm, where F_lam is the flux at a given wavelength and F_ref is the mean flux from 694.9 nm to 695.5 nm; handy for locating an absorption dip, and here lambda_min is 694.480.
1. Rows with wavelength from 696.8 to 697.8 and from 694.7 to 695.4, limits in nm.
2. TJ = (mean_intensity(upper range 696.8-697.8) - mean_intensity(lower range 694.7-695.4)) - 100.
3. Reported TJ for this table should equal -98.6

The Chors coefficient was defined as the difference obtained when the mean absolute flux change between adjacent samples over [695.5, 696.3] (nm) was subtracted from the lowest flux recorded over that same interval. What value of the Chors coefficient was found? 13.2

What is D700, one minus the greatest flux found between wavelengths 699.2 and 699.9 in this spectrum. -16.2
